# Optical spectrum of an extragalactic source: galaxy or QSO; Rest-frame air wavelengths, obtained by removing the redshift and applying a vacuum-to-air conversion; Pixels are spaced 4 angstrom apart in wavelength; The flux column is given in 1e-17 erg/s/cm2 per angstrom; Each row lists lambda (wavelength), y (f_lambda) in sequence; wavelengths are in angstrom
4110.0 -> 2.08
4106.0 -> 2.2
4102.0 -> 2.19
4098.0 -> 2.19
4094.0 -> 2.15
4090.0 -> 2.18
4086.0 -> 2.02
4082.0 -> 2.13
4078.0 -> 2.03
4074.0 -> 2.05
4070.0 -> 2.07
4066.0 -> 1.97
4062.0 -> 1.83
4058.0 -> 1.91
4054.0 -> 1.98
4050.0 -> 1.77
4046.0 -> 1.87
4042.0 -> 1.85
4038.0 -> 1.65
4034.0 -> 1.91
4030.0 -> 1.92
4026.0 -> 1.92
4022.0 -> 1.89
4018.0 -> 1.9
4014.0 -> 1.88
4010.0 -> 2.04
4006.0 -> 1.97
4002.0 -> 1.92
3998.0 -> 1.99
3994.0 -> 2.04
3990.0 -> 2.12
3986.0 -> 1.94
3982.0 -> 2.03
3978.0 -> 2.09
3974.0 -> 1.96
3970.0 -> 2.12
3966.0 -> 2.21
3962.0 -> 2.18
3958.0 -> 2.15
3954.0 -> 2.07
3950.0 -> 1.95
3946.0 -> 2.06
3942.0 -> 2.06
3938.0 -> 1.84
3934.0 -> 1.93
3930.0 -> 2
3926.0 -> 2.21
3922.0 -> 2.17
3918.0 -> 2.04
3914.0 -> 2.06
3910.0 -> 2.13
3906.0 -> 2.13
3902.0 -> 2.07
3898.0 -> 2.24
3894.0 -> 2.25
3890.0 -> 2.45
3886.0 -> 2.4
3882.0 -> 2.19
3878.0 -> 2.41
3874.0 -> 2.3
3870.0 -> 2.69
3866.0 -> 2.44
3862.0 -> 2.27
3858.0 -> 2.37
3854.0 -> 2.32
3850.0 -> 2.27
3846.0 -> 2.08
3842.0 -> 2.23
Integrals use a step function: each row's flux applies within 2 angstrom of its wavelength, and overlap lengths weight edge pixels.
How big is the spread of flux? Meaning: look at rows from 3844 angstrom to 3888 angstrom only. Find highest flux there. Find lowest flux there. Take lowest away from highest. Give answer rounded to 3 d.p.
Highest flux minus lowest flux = 0.610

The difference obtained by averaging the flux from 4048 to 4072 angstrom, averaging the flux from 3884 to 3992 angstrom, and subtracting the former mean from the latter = 0.18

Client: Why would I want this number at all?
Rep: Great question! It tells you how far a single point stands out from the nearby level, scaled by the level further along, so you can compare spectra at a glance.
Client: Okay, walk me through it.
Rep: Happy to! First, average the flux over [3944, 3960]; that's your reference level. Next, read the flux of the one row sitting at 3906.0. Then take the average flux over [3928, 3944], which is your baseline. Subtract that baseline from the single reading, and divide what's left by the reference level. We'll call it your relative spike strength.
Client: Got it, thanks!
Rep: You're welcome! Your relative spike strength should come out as 0.084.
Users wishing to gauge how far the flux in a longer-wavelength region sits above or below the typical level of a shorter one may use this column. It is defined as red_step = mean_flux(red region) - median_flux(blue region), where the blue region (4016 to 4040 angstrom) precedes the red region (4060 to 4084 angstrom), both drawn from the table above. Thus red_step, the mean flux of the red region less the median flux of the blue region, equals 0.1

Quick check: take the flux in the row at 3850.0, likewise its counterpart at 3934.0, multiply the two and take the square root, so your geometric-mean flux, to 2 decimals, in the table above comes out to 2.09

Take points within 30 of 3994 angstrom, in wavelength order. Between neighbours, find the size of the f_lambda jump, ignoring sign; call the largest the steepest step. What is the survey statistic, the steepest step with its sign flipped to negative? -0.18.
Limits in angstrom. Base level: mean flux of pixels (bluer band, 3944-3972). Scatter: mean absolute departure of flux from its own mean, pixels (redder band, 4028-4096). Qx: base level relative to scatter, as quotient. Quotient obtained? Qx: 19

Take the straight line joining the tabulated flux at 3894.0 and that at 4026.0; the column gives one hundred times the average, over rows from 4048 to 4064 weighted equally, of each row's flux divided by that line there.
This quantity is 101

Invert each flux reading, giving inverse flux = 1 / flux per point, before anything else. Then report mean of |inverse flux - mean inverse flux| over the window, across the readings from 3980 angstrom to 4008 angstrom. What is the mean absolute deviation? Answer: 0.013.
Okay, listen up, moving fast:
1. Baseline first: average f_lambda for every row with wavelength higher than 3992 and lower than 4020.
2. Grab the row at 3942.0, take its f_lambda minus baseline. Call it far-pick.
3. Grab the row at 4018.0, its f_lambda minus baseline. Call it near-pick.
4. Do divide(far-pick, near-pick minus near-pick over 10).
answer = -1.7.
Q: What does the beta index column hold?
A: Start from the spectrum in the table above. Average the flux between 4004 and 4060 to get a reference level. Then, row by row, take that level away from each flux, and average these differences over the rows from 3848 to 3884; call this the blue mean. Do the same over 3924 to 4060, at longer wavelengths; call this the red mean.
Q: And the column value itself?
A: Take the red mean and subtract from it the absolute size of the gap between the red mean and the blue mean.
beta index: -0.29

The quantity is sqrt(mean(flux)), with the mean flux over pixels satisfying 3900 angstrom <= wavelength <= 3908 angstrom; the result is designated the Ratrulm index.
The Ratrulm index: 1.45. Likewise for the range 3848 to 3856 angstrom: 1.51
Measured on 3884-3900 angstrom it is 1.53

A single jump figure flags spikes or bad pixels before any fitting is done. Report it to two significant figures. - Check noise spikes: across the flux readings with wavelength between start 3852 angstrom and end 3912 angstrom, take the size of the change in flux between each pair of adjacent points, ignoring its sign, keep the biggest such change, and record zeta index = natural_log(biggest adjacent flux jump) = -0.94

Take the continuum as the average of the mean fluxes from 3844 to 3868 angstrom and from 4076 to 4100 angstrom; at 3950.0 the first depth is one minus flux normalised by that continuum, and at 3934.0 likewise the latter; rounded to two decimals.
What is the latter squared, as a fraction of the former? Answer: 0.13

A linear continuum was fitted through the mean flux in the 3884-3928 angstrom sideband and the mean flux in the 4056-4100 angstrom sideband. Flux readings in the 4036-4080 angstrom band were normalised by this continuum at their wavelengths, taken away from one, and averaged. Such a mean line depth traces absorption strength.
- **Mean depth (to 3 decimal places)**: 0.076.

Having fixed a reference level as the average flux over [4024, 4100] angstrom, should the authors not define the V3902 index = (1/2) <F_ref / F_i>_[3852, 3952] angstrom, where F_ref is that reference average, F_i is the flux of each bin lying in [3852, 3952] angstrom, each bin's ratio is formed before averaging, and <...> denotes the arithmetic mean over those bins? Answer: 0.451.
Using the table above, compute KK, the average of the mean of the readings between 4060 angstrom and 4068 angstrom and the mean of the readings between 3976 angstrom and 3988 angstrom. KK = 1.96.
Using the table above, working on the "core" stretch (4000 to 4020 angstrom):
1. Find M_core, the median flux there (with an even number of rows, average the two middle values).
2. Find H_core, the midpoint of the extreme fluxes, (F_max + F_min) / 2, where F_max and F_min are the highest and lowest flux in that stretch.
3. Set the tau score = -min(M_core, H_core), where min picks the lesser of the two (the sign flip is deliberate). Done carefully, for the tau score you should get -1.92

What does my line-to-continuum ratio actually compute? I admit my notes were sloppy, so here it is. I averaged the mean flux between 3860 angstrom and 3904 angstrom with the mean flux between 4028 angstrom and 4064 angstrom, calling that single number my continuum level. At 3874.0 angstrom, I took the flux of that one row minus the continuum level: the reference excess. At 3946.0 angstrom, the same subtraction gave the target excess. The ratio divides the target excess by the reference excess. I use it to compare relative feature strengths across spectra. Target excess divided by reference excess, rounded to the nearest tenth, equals -0.2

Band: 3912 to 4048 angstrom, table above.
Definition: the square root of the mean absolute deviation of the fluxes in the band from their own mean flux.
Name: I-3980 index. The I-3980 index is 0.31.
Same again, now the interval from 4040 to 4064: 0.23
